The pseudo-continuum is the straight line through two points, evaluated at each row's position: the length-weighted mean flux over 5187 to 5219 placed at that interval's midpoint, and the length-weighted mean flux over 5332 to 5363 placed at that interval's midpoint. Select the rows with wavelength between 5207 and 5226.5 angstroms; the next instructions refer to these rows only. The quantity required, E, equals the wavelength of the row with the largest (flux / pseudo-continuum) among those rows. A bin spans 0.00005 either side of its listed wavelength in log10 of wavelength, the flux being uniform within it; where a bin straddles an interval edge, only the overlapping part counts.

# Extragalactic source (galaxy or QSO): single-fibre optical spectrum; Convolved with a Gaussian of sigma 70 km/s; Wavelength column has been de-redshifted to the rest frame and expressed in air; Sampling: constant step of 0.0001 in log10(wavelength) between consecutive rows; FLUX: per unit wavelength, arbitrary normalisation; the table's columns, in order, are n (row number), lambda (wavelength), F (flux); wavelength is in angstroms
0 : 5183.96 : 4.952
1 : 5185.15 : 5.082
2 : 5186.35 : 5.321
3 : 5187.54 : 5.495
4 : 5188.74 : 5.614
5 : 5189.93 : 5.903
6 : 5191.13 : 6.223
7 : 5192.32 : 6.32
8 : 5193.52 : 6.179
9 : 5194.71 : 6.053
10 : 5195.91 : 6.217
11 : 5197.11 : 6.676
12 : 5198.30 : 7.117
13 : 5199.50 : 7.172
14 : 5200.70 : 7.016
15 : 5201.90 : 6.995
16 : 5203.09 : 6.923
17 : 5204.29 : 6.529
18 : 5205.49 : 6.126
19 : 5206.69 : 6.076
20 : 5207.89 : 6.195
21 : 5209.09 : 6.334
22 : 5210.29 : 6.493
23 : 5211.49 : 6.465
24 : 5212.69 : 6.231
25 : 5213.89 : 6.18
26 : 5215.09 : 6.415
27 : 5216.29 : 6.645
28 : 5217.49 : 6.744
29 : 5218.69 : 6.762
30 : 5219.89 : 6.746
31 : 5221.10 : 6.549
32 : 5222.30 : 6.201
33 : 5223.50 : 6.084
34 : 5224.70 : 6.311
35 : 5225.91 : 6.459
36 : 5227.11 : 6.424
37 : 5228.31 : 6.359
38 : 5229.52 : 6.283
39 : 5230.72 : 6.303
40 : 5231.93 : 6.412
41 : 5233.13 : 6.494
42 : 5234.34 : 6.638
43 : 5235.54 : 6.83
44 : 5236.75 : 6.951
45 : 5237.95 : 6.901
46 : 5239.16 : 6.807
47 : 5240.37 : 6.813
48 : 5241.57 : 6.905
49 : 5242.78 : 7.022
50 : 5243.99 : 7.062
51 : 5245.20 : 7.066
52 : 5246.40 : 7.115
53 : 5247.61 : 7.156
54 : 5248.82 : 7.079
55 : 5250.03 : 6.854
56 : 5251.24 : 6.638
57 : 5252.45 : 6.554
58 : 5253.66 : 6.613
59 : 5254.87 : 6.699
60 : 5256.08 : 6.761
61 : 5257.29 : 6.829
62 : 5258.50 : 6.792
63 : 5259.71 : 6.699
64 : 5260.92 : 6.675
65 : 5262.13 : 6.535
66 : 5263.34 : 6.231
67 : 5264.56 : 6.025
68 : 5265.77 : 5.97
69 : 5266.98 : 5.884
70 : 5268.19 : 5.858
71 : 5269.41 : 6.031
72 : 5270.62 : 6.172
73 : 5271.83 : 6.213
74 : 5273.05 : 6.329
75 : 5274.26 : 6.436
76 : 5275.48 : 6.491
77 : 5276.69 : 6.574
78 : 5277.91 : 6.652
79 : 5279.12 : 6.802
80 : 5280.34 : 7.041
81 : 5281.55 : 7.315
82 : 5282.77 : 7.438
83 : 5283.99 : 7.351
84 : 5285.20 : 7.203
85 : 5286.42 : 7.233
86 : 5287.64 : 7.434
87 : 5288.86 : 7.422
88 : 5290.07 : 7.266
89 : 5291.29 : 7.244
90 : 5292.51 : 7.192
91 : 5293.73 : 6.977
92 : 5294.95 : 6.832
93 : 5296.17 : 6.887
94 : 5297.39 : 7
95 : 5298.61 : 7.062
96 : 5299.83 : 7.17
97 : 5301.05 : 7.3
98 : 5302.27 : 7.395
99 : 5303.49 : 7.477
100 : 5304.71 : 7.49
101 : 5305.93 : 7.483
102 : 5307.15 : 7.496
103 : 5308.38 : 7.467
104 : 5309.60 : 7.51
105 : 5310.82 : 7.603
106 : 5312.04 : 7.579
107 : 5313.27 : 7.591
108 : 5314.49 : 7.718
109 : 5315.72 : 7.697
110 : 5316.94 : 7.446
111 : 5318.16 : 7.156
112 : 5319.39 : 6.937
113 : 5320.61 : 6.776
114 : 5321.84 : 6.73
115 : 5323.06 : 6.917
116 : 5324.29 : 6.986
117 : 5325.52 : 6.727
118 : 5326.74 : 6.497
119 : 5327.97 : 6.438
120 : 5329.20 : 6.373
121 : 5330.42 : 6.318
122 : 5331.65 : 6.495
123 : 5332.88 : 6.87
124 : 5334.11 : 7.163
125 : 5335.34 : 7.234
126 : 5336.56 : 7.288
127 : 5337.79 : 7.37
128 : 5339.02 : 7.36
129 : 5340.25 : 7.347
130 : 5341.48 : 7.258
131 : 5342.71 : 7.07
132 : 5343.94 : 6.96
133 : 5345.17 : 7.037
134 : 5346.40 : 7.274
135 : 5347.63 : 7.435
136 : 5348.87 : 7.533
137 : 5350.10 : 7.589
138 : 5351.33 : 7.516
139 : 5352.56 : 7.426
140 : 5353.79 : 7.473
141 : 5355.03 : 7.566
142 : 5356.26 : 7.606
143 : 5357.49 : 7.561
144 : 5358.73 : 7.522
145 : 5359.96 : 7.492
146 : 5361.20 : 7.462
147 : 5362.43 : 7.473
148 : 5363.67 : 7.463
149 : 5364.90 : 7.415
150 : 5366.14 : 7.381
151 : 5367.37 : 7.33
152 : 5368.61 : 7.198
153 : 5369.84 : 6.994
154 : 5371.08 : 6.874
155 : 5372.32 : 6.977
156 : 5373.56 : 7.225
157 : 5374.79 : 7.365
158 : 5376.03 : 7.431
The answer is 5218.69 angstroms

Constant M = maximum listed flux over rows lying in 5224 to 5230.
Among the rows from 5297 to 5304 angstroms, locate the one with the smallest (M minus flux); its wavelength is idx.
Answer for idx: 5303.49 angstroms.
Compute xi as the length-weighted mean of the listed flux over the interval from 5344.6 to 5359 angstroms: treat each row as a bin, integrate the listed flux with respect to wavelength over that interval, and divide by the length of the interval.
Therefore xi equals 7.46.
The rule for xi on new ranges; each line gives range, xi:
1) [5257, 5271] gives 6.30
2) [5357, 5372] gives 7.33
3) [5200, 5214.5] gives 6.47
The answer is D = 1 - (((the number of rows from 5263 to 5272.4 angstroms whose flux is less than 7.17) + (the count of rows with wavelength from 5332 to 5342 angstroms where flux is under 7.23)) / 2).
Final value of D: -4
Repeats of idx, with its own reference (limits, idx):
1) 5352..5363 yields 5356.26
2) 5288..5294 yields 5288.86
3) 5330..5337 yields 5336.56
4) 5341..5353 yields 5350.10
